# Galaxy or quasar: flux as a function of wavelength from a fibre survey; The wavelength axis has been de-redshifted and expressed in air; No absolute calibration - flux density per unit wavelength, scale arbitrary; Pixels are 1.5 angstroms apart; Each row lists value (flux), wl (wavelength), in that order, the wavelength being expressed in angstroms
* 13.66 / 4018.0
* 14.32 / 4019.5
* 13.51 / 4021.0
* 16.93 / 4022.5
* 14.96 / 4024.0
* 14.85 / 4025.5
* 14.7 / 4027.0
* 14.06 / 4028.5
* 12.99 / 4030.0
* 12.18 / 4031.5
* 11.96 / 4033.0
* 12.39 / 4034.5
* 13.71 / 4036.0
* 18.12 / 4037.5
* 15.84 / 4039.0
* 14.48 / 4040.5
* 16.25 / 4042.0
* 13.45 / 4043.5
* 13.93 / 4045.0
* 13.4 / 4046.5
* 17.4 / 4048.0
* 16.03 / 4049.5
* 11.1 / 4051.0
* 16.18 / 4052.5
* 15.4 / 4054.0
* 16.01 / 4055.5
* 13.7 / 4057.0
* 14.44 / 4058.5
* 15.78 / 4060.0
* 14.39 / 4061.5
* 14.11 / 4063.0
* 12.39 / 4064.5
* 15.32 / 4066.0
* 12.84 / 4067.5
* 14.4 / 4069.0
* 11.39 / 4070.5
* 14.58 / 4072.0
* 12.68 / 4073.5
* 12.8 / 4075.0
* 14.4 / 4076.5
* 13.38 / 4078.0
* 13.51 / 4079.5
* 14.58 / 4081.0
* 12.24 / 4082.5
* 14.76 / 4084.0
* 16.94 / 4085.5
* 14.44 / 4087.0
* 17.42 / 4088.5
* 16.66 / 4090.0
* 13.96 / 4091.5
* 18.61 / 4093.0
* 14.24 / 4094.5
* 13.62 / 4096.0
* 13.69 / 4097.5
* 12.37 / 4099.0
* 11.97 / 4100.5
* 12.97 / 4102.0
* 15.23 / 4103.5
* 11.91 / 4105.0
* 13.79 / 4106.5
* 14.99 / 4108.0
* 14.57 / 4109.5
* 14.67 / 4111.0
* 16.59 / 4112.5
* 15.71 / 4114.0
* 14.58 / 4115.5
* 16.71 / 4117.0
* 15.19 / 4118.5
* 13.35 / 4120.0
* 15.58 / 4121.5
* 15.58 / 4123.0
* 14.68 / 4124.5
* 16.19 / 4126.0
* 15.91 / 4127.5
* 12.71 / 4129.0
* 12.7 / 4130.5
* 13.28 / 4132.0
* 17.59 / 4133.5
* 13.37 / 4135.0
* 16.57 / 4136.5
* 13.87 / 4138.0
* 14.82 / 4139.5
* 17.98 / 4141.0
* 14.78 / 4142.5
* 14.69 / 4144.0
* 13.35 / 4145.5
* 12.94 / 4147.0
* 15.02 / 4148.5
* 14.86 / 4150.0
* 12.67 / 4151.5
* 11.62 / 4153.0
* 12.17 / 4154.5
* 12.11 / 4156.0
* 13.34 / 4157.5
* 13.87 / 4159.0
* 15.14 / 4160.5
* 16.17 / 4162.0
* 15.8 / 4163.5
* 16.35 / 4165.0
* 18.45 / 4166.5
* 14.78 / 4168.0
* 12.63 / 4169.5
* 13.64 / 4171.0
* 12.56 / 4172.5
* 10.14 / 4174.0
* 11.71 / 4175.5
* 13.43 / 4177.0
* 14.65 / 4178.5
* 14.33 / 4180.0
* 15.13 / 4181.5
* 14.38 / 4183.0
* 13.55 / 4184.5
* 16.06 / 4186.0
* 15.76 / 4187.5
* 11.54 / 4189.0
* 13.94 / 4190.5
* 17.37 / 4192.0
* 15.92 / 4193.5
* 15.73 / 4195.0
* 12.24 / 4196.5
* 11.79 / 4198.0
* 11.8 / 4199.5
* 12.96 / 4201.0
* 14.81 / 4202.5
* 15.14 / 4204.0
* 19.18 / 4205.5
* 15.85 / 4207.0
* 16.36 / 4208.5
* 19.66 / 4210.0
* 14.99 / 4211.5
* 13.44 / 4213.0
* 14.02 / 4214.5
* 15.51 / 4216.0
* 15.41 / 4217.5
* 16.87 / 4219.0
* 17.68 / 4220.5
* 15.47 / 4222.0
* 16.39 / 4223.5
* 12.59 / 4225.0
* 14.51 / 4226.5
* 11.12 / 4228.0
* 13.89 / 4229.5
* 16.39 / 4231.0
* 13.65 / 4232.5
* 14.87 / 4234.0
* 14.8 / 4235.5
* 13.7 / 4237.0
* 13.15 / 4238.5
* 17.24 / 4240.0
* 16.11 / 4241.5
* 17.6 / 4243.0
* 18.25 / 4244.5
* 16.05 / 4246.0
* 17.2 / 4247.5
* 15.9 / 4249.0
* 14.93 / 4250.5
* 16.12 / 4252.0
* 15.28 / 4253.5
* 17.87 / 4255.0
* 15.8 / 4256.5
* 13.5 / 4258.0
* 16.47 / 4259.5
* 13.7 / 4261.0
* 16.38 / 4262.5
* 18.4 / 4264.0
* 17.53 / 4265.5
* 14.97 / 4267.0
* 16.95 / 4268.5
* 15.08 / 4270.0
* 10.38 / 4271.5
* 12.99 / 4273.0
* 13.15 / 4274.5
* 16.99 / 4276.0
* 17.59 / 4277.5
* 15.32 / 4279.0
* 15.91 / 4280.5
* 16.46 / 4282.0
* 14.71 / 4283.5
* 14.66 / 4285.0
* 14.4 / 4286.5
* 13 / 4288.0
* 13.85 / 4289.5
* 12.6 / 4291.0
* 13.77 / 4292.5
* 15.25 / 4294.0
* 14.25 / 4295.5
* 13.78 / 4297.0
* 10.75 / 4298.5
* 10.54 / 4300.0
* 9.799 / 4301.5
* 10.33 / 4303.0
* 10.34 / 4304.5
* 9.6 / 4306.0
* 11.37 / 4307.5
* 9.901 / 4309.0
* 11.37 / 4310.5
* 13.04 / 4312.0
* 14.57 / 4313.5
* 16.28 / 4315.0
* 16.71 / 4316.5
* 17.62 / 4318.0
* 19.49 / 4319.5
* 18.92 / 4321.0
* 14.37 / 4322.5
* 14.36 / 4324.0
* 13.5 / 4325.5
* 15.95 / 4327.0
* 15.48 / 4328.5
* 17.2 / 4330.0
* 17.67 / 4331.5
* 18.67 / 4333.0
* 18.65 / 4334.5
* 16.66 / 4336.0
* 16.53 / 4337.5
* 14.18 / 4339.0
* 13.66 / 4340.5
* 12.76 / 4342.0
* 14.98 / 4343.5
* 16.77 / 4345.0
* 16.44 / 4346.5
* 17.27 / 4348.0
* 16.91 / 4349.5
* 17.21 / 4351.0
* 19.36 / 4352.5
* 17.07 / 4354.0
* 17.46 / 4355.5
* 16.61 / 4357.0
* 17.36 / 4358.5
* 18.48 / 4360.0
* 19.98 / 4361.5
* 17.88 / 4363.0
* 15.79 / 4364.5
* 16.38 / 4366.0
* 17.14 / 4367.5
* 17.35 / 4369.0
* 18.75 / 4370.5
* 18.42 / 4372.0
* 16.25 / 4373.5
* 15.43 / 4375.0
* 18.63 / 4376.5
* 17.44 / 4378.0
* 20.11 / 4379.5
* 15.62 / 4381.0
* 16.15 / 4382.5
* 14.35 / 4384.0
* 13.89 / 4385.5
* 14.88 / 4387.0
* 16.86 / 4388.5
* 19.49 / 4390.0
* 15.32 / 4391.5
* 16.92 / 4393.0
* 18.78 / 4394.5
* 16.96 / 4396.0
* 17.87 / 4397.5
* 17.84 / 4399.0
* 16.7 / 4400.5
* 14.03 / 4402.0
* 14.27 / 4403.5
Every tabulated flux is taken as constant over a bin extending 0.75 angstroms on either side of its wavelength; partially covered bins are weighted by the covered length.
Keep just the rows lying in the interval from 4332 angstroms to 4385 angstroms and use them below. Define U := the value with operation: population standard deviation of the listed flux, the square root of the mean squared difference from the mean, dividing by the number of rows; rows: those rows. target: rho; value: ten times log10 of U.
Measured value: 2.2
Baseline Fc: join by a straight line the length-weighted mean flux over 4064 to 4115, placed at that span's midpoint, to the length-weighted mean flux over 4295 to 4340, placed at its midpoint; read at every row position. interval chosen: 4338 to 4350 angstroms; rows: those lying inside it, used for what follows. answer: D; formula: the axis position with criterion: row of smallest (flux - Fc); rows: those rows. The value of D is 4342.0 angstroms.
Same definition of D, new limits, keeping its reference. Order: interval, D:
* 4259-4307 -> 4306.0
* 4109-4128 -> 4120.0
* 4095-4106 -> 4105.0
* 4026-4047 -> 4033.0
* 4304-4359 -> 4306.0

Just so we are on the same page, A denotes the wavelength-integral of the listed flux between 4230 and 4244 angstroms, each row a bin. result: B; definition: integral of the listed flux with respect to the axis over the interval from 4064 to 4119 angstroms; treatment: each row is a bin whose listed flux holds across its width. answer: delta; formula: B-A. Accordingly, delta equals 574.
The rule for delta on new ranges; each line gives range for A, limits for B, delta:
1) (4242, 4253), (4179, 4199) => 106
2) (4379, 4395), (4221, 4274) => 547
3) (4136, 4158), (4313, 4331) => -16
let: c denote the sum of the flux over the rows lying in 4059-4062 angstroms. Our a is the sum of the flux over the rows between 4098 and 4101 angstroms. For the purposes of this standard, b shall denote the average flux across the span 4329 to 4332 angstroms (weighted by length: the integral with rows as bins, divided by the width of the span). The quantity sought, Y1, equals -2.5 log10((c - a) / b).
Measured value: 1.2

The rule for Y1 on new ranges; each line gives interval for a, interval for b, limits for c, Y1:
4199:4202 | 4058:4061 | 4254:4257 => 0.6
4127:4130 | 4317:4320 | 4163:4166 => 1.8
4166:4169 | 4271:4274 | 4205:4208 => 2.1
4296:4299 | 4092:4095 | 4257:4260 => 1.2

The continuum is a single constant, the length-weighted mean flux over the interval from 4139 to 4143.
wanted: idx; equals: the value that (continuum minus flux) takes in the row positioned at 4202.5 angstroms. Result 1.2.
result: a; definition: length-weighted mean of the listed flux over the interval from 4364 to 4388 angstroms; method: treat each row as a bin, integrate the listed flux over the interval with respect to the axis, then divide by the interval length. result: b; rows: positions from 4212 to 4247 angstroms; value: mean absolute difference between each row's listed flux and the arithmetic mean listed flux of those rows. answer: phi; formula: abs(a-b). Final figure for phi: 15.2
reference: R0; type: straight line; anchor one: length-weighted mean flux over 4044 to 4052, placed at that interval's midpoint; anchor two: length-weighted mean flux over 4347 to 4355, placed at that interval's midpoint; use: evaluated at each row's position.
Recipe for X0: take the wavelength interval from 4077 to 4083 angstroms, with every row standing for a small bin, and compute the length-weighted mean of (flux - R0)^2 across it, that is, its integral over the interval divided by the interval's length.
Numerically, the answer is 2.14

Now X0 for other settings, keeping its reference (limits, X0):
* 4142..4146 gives 1.61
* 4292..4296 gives 6.46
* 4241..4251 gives 1.18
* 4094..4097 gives 1.11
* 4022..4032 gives 1.94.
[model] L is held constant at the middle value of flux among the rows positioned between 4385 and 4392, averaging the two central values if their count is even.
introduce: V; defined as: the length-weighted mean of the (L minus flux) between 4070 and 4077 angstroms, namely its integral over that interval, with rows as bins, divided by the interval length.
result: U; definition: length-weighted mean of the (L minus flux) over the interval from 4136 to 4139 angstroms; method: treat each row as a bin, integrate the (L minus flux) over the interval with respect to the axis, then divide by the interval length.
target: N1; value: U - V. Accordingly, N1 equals -1.9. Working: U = 0.25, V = 2.1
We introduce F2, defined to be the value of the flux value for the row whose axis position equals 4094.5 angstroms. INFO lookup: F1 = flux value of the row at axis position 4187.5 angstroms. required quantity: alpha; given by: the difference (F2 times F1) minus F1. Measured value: 209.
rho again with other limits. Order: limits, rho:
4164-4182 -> 3.2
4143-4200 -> 2.6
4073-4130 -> 2.0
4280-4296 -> 0.4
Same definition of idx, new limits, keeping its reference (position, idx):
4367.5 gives -1.1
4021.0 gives 2.5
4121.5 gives 0.4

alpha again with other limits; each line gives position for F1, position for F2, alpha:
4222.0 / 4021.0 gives 194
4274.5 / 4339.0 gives 173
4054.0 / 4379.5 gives 294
